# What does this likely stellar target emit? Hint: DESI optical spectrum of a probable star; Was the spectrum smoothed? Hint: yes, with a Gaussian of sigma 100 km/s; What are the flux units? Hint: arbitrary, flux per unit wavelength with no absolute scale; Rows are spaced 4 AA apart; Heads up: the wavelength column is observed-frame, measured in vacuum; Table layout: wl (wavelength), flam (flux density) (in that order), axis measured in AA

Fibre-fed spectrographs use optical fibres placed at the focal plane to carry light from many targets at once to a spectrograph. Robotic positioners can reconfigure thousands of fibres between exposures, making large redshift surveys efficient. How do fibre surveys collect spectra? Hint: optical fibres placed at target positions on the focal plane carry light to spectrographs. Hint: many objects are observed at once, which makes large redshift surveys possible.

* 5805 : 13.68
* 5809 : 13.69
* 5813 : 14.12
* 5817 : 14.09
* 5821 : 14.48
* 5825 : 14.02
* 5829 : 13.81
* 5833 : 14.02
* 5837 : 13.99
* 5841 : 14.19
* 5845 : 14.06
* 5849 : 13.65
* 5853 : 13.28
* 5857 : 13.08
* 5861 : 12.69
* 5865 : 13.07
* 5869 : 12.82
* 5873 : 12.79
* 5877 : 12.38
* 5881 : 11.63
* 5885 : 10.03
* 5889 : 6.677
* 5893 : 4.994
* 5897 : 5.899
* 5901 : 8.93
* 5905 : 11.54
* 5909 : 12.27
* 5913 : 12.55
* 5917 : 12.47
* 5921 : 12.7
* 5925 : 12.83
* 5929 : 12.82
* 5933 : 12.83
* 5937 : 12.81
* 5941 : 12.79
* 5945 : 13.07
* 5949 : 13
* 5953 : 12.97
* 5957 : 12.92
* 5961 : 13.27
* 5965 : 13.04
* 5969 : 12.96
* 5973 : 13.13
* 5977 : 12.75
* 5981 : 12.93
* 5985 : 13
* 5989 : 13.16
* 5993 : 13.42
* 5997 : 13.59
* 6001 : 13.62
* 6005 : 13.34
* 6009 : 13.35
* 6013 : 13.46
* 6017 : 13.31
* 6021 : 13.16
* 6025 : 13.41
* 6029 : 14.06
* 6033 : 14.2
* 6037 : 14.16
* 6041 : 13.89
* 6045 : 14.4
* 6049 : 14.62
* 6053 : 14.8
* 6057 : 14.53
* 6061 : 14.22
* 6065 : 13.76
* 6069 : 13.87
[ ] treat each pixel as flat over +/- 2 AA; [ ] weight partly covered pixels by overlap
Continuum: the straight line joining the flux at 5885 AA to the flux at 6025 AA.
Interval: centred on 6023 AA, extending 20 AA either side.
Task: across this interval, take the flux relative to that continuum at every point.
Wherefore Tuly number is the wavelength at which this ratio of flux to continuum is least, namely 6021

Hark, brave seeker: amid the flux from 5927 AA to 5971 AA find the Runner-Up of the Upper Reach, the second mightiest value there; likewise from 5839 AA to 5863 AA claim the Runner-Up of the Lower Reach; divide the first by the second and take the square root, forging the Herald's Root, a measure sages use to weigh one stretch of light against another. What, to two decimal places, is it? 0.96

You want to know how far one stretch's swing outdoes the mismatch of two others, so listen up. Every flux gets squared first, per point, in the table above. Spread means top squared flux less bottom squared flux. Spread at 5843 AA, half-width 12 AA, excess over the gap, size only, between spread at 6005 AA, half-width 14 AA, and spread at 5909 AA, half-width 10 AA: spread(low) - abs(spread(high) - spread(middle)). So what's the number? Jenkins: -44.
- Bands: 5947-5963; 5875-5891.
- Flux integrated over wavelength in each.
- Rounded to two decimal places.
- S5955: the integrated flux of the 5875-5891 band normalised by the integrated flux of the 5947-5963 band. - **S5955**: 0.78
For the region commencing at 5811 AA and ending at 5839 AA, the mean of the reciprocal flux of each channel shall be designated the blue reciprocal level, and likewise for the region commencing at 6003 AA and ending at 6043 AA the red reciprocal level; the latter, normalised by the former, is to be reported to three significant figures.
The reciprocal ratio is 1.03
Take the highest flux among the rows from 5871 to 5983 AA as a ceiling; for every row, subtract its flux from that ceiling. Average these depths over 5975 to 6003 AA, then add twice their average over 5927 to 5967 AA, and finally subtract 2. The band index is -1.3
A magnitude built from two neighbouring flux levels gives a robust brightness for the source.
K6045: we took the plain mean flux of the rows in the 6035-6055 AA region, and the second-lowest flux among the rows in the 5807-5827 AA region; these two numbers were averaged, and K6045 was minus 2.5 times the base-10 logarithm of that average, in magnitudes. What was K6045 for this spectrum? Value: -2.88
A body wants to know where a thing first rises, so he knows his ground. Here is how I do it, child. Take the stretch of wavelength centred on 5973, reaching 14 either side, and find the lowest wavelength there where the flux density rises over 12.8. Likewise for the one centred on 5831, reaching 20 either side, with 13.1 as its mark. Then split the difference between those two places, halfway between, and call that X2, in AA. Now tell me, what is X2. 5887 AA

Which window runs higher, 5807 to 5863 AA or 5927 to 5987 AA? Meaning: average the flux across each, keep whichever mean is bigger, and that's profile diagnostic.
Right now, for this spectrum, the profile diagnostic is 13.8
